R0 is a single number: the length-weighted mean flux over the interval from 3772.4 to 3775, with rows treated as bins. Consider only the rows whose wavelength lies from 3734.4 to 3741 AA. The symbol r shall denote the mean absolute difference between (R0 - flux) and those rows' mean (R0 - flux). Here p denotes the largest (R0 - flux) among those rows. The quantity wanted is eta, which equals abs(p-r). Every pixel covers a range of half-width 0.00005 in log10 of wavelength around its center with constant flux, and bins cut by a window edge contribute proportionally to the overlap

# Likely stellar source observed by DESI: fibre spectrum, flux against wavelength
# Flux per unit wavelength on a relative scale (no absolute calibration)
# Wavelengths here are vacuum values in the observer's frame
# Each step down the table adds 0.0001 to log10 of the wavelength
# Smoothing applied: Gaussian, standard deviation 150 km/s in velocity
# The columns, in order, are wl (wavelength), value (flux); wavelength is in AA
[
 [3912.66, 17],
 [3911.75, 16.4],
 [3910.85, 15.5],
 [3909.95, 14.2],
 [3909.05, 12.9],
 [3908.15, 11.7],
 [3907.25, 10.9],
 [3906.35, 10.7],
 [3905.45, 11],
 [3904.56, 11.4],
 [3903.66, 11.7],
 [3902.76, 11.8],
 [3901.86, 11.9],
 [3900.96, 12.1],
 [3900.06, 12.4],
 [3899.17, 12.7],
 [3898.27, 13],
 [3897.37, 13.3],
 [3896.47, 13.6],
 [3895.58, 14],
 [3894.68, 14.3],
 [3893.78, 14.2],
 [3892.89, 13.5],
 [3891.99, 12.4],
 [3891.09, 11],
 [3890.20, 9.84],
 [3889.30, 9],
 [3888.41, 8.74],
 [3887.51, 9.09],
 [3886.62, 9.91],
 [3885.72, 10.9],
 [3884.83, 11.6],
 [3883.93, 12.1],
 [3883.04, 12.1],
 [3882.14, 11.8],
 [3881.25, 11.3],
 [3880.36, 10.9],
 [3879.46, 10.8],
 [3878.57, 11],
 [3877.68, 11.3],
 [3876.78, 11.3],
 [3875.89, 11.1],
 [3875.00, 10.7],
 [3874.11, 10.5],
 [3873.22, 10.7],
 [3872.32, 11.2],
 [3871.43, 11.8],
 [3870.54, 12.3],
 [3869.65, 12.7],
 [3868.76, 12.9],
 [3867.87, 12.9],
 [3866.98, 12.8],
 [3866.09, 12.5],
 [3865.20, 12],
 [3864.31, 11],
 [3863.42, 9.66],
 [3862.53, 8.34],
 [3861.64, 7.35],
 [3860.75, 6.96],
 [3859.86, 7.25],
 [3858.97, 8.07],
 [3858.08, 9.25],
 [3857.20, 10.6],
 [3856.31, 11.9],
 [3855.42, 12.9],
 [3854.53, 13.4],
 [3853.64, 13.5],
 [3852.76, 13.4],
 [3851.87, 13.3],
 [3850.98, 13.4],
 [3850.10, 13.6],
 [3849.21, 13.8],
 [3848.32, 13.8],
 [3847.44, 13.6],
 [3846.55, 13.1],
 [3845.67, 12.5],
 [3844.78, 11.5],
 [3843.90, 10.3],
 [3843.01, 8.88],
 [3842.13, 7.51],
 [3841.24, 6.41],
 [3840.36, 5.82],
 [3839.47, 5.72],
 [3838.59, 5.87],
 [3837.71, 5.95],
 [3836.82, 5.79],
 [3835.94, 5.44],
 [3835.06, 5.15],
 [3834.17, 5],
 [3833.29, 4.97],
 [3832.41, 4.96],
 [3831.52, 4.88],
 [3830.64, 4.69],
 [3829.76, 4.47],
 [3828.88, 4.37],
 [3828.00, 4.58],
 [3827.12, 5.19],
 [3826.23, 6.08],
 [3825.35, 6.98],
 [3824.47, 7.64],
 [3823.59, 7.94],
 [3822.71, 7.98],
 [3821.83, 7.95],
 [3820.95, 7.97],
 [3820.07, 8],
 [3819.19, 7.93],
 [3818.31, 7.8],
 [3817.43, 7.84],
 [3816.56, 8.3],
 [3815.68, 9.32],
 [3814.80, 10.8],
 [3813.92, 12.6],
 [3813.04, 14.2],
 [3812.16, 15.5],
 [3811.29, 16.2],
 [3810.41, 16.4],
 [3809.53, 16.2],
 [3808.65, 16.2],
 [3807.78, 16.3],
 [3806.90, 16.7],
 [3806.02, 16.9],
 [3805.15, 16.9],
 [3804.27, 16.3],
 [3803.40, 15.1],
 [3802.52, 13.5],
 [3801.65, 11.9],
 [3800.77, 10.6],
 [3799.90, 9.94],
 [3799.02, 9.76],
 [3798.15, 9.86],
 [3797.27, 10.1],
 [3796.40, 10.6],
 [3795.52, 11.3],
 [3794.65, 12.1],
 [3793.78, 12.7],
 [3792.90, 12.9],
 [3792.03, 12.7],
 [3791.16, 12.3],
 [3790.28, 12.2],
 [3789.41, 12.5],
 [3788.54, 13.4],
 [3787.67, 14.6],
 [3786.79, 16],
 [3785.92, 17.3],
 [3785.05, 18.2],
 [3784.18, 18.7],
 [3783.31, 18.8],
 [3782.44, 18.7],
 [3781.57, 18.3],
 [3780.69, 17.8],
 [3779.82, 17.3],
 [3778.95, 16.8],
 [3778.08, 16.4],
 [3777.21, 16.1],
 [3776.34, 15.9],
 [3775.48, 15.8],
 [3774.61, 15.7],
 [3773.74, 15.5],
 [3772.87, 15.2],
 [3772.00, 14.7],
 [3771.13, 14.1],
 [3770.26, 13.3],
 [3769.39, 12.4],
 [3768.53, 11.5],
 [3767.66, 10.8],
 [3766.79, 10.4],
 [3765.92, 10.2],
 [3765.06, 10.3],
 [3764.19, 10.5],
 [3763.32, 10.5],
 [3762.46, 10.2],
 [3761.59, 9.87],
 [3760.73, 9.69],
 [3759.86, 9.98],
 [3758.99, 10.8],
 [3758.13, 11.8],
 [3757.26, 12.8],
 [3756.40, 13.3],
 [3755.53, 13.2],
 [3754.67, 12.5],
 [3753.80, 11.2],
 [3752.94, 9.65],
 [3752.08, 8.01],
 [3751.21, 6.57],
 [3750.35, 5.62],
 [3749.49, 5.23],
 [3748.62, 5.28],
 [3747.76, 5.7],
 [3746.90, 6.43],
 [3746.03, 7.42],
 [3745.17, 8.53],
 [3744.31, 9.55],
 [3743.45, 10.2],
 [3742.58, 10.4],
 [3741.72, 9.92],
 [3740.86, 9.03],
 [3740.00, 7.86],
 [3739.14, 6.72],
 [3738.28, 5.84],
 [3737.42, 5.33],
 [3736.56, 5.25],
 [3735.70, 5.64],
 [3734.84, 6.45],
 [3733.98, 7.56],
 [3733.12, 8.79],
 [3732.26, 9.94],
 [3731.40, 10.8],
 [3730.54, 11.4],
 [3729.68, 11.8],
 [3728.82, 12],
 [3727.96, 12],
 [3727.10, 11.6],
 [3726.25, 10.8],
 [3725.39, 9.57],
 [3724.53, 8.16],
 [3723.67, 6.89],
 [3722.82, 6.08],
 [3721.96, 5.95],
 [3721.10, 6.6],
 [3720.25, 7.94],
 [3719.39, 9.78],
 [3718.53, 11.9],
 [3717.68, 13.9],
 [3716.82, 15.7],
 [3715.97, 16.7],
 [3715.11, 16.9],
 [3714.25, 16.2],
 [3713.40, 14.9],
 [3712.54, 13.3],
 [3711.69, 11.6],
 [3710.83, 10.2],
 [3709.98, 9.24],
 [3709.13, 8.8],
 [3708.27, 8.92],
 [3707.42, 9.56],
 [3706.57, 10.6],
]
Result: 9.2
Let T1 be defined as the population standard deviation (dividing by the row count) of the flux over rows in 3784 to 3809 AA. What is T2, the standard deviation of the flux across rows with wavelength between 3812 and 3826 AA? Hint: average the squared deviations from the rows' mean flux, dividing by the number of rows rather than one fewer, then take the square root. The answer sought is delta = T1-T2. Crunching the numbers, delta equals 0.2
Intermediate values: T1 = 2.7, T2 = 2.5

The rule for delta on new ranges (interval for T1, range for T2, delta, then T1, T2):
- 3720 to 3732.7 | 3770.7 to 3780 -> 1.3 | 2.2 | 0.9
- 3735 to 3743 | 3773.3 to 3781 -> 1.2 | 1.9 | 0.7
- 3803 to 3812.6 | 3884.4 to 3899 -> -1.4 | 0.5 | 1.9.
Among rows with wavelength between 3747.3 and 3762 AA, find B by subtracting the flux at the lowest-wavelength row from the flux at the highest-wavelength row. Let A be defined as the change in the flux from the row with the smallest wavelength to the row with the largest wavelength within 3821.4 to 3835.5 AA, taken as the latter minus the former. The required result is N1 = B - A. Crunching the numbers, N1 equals 7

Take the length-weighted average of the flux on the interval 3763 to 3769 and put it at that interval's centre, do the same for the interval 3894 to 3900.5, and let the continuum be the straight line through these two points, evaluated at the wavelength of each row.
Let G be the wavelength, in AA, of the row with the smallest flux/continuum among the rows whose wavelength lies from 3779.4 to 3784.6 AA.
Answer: 3779.82 AA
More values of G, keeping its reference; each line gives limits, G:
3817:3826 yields 3825.35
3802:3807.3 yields 3802.52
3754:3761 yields 3760.73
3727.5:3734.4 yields 3733.98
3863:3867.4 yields 3863.42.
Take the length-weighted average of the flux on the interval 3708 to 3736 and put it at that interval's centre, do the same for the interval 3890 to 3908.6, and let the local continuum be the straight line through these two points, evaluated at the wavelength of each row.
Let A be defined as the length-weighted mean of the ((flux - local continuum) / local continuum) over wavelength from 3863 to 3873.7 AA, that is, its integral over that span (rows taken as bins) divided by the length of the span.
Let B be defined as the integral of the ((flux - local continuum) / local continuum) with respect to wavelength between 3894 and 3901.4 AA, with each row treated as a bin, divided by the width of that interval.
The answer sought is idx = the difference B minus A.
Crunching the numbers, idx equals 0.09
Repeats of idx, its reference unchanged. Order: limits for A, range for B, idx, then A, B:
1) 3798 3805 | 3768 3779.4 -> 0.25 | 0.1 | 0.3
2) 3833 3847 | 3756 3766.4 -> 0.35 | -0.4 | 0.0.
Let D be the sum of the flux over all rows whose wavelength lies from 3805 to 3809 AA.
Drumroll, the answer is 83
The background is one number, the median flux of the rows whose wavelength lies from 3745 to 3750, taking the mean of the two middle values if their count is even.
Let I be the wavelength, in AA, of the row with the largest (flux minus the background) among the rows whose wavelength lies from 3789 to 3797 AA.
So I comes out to 3792.90 AA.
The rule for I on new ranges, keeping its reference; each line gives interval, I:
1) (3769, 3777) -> 3776.34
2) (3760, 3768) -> 3767.66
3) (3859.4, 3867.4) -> 3866.98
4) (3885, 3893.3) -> 3892.89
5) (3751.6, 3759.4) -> 3756.40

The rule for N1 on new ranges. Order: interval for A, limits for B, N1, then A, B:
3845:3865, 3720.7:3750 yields 0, -1.5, -1.4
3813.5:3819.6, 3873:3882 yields 5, -4.7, 0.6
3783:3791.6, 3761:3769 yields 8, -6.5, 1.6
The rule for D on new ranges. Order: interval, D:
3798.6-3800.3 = 20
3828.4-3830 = 9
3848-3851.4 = 55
